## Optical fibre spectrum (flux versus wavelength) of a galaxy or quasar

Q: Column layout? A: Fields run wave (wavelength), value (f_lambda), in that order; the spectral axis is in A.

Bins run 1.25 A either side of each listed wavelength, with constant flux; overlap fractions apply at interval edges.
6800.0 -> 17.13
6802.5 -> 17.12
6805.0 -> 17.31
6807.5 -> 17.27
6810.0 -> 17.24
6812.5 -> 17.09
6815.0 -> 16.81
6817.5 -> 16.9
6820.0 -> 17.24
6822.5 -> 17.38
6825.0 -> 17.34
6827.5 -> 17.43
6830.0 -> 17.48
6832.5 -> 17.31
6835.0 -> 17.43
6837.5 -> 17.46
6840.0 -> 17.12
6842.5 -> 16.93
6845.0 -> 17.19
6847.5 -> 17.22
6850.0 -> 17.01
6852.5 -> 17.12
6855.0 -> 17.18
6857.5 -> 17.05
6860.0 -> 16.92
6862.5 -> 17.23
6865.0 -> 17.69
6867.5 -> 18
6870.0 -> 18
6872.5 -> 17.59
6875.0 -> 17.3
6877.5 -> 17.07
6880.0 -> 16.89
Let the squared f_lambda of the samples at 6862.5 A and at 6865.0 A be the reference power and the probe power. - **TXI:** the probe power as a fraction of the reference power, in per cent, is 105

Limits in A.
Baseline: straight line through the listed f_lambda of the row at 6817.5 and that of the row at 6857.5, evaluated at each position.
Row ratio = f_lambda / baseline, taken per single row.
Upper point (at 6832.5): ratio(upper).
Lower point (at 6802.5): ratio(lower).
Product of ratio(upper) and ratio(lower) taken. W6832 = 1.038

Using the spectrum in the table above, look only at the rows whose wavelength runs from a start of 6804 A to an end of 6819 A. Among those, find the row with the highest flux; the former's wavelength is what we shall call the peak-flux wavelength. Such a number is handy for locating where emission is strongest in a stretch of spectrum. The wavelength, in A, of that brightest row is 6805.0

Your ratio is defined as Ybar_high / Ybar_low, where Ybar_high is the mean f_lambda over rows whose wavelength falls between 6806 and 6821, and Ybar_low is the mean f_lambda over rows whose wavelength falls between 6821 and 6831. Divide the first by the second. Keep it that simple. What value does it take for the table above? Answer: 0.982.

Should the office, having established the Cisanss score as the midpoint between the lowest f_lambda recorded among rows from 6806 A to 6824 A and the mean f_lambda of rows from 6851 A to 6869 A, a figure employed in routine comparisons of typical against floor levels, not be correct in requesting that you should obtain 17.1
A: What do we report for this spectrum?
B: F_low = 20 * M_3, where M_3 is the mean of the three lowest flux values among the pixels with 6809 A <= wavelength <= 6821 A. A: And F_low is 339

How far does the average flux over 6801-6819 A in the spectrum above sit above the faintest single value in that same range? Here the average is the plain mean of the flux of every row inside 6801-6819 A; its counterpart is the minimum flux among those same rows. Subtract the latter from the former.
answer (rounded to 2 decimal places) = 0.30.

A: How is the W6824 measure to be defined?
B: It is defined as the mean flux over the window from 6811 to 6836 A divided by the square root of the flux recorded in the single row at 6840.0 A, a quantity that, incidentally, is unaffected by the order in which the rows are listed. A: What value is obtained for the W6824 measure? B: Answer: 4.17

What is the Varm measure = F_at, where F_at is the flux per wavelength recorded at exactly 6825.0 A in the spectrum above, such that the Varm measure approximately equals 17.34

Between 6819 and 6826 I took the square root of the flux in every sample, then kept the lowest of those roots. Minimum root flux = 4.152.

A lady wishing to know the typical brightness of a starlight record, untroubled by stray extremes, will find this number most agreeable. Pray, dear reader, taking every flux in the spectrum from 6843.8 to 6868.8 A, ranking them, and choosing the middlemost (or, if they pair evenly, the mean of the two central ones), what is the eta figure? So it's 17.2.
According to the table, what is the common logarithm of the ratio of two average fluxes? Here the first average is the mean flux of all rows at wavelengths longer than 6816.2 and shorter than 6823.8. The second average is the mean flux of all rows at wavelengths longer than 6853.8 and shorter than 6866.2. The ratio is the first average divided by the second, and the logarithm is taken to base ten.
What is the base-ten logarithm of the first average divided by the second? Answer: -0.0010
